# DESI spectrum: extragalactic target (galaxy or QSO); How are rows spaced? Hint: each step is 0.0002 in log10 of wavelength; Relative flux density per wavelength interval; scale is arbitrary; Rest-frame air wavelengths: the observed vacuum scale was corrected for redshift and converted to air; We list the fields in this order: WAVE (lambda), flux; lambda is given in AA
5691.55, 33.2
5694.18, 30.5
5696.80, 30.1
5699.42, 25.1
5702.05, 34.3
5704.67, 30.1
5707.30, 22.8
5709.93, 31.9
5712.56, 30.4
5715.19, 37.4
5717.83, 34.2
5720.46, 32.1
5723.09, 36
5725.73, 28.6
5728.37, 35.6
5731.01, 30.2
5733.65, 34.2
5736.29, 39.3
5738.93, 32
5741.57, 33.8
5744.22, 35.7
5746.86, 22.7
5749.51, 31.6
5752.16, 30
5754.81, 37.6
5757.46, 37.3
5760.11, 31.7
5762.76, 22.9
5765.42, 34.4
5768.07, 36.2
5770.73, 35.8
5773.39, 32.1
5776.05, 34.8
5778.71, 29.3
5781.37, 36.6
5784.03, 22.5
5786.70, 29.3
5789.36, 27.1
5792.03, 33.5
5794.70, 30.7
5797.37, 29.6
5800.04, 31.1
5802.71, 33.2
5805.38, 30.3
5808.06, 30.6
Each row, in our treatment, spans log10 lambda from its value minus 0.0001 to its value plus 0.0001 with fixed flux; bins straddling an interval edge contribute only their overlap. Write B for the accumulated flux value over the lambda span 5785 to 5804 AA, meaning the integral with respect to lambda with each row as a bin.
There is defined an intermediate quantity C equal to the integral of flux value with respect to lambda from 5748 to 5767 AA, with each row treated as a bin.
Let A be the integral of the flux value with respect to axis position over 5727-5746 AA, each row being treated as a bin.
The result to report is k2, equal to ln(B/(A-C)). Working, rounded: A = 648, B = 579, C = 611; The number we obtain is 2.76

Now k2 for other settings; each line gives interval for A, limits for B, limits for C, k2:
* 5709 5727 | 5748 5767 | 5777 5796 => 3.22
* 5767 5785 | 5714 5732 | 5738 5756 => 3.80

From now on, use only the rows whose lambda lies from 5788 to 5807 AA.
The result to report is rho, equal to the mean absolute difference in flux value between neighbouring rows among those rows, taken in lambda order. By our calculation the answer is 2.8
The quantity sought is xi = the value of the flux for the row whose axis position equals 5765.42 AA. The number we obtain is 34.4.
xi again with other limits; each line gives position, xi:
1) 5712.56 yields 30.4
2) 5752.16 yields 30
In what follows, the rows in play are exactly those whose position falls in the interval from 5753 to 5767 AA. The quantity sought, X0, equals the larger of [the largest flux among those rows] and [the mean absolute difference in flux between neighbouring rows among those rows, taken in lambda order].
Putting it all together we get 37.6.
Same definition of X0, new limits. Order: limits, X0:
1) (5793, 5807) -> 33.2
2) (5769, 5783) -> 36.6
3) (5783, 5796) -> 33.5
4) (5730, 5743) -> 39.3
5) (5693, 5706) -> 34.3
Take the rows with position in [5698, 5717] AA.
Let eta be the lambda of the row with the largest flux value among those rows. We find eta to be 5715.19 AA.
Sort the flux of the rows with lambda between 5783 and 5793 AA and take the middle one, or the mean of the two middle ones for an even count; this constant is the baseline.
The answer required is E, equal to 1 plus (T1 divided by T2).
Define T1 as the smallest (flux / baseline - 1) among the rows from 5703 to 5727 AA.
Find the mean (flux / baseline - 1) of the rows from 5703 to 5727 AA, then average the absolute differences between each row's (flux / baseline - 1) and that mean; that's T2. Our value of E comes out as -0.72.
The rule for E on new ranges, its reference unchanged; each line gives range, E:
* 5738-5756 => -0.68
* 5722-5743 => 1.15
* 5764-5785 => -0.60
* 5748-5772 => -0.49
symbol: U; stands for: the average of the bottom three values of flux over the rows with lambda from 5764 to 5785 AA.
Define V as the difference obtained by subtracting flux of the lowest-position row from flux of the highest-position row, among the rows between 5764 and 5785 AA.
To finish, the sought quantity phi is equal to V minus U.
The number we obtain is -39.9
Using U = 28.0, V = -12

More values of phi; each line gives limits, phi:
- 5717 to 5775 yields -26.8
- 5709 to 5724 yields -27.4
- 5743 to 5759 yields -26.5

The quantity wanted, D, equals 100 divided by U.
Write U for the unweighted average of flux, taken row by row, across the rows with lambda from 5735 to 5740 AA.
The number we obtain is 2.81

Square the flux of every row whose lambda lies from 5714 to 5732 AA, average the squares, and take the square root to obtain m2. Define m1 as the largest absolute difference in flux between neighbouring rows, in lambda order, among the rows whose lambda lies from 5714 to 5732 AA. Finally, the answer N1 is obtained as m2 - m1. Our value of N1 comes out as 26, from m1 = 7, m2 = 33.6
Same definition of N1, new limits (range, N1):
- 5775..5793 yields 17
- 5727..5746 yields 27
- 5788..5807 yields 24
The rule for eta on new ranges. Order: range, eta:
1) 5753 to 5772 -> 5754.81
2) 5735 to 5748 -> 5736.29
